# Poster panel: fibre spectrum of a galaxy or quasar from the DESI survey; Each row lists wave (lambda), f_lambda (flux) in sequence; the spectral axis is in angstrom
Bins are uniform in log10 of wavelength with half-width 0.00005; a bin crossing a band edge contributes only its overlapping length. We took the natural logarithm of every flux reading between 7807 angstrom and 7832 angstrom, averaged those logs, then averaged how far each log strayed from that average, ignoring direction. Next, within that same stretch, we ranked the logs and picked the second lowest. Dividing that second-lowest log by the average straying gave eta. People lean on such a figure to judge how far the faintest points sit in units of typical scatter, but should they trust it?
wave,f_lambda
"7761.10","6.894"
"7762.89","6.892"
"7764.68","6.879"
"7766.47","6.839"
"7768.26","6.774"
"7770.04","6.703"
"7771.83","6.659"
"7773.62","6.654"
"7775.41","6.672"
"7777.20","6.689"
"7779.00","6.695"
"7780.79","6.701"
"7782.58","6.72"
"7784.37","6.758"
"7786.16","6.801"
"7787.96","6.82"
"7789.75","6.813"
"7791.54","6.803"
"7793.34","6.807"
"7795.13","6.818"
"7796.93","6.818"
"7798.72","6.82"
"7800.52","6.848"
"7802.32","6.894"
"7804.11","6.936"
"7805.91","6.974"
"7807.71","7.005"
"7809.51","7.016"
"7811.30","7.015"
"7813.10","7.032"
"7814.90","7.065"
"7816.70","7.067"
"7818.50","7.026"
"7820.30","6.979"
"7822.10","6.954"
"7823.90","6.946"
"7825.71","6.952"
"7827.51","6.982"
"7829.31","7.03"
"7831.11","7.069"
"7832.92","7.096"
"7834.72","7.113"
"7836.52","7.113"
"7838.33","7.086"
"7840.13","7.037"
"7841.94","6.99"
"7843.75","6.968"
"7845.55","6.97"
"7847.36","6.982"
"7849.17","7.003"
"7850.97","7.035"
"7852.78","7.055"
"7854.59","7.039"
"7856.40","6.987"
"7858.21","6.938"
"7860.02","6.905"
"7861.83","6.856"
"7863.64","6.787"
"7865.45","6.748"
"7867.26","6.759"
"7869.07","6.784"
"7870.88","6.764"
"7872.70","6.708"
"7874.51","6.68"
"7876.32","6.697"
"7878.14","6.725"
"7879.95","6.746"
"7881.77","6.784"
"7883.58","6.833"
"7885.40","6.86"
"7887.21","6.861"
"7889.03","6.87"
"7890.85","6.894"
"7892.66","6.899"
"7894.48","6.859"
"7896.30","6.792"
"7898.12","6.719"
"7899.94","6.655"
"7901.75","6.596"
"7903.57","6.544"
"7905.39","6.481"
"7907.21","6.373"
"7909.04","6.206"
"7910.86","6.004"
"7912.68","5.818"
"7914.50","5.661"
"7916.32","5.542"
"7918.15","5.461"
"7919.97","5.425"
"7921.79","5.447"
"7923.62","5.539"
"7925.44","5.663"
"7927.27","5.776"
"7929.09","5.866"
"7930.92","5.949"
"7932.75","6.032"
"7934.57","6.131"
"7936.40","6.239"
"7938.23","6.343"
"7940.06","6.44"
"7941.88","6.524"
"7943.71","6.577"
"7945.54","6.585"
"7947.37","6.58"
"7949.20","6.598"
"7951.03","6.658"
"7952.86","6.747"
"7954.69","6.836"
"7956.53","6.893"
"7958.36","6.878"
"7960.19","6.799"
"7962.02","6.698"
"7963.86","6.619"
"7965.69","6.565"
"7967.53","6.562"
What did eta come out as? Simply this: 394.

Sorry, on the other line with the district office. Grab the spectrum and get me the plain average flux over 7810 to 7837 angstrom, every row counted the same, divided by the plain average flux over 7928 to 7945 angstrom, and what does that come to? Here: 1.13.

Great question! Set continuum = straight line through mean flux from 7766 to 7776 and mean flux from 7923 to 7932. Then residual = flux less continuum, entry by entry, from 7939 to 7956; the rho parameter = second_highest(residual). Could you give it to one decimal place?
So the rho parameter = 1.1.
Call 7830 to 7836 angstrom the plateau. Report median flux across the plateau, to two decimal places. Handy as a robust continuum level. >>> 7.10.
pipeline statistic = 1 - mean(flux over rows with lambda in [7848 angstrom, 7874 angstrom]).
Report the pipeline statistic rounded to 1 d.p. -5.9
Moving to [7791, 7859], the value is -6.0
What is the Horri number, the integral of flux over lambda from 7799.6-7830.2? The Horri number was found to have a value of 214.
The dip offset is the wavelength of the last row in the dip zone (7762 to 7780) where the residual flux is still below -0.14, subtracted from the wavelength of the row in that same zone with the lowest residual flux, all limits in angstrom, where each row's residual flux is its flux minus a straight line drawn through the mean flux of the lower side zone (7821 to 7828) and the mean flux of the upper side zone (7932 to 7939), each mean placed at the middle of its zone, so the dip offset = -7.2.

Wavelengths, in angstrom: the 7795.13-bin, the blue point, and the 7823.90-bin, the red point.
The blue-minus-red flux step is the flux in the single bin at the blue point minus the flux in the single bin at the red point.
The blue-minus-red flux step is -0.13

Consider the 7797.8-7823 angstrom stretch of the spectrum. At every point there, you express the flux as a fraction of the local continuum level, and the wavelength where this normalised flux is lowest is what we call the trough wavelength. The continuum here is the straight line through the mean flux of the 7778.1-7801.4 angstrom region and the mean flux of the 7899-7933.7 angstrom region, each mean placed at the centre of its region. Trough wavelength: 7798.72 angstrom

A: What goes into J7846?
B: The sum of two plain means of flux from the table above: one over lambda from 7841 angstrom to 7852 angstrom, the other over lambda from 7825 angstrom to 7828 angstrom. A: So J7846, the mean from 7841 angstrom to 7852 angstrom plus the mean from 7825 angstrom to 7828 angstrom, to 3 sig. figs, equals 14.0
